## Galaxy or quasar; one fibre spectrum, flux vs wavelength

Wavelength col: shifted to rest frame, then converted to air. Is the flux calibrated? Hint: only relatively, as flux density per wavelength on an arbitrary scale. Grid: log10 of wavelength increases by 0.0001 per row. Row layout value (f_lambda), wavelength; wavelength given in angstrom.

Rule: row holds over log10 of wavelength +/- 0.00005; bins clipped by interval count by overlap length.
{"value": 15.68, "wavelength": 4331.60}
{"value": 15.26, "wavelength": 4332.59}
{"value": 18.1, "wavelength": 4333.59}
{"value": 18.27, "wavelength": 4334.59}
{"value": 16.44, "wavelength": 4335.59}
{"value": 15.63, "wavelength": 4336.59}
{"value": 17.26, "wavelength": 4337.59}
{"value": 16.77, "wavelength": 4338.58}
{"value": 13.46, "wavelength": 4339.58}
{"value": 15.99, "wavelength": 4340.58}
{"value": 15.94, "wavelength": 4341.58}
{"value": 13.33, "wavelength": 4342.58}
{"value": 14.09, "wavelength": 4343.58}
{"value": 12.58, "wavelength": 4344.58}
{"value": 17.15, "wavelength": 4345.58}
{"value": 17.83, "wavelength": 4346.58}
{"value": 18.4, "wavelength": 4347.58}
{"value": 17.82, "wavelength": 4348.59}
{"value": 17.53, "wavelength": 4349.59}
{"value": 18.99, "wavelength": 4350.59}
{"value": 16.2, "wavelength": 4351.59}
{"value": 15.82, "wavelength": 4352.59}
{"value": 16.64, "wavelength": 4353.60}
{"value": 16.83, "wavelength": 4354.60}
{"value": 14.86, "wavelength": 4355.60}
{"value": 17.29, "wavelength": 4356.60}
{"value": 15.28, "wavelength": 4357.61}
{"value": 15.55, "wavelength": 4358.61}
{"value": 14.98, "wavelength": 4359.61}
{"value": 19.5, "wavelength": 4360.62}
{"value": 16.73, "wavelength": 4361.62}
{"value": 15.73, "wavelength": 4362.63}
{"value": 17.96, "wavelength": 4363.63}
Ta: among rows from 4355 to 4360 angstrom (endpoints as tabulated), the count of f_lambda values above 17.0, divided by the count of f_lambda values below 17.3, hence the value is 0.2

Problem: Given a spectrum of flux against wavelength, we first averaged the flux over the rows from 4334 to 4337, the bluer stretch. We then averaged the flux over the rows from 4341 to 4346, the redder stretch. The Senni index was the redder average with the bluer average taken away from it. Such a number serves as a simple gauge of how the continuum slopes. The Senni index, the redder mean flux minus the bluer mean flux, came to -2.2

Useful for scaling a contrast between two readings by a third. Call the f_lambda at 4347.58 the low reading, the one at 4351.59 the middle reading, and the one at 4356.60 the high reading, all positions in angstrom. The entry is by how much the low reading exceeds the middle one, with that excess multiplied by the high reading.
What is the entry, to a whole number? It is 38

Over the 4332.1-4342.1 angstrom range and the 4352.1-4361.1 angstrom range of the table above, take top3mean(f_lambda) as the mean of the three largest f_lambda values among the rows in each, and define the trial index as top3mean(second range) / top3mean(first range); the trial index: 1.00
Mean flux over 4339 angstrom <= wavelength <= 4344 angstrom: 14.6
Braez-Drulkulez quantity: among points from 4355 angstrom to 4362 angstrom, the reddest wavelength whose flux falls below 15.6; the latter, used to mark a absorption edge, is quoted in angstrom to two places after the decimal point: 4359.61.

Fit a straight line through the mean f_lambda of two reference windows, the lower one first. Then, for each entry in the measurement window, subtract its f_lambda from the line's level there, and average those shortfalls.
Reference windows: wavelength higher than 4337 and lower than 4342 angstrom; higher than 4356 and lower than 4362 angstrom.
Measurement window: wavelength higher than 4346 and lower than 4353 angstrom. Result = -1.3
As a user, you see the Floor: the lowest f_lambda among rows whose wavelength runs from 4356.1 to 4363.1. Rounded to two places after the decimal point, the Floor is 14.98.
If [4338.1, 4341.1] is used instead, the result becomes 13.46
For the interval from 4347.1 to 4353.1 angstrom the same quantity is 15.82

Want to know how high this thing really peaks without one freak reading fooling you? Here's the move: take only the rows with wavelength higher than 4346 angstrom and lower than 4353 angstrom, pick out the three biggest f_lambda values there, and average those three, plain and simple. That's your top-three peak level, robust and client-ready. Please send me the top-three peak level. 18.4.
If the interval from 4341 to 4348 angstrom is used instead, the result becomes 17.8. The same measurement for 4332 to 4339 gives 17.9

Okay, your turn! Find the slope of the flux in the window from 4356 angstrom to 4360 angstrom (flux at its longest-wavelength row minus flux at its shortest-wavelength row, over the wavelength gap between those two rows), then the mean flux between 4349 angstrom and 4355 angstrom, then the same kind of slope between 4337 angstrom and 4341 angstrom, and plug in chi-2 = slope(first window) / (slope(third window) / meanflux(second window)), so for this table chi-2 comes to 31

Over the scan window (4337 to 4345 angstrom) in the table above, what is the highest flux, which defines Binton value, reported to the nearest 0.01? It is 17.26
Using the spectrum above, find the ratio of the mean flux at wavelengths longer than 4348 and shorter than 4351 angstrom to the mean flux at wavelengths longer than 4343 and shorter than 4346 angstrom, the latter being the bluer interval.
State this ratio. 1.24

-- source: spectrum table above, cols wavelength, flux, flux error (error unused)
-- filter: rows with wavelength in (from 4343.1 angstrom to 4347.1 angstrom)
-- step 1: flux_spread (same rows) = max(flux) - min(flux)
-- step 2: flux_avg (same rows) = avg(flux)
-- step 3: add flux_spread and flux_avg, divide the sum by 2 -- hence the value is 10.3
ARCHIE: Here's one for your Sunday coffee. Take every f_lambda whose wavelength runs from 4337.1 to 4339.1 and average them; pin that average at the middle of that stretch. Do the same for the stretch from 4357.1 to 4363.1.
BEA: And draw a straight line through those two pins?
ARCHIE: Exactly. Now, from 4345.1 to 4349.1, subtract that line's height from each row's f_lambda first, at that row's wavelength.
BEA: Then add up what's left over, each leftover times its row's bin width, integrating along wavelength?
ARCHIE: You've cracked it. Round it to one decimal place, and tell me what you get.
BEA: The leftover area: 4.3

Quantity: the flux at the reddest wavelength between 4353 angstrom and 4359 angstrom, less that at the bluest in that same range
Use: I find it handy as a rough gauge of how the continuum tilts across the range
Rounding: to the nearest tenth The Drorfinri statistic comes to -1.1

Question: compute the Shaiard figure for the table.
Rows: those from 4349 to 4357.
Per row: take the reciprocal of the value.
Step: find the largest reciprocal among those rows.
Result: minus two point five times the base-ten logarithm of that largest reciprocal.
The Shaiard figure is 2.93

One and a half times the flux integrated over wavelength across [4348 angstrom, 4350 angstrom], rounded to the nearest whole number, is 53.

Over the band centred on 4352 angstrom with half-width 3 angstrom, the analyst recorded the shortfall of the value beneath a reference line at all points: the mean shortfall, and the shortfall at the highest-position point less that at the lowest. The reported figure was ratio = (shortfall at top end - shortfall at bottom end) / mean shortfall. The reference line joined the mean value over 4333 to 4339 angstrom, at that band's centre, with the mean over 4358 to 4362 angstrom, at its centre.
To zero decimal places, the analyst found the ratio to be -3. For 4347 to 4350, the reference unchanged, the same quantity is -1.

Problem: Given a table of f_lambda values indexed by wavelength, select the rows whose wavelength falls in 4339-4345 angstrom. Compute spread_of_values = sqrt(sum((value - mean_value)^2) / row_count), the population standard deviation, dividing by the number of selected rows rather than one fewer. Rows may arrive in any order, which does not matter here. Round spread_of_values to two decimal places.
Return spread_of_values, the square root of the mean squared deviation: 1.30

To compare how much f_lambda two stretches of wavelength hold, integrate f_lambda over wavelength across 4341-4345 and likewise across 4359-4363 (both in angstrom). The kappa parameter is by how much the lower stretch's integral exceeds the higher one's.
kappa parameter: -11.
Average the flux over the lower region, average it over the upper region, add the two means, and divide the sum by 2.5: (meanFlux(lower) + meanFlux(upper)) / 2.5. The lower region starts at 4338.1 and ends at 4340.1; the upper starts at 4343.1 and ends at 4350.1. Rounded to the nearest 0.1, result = 12.6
